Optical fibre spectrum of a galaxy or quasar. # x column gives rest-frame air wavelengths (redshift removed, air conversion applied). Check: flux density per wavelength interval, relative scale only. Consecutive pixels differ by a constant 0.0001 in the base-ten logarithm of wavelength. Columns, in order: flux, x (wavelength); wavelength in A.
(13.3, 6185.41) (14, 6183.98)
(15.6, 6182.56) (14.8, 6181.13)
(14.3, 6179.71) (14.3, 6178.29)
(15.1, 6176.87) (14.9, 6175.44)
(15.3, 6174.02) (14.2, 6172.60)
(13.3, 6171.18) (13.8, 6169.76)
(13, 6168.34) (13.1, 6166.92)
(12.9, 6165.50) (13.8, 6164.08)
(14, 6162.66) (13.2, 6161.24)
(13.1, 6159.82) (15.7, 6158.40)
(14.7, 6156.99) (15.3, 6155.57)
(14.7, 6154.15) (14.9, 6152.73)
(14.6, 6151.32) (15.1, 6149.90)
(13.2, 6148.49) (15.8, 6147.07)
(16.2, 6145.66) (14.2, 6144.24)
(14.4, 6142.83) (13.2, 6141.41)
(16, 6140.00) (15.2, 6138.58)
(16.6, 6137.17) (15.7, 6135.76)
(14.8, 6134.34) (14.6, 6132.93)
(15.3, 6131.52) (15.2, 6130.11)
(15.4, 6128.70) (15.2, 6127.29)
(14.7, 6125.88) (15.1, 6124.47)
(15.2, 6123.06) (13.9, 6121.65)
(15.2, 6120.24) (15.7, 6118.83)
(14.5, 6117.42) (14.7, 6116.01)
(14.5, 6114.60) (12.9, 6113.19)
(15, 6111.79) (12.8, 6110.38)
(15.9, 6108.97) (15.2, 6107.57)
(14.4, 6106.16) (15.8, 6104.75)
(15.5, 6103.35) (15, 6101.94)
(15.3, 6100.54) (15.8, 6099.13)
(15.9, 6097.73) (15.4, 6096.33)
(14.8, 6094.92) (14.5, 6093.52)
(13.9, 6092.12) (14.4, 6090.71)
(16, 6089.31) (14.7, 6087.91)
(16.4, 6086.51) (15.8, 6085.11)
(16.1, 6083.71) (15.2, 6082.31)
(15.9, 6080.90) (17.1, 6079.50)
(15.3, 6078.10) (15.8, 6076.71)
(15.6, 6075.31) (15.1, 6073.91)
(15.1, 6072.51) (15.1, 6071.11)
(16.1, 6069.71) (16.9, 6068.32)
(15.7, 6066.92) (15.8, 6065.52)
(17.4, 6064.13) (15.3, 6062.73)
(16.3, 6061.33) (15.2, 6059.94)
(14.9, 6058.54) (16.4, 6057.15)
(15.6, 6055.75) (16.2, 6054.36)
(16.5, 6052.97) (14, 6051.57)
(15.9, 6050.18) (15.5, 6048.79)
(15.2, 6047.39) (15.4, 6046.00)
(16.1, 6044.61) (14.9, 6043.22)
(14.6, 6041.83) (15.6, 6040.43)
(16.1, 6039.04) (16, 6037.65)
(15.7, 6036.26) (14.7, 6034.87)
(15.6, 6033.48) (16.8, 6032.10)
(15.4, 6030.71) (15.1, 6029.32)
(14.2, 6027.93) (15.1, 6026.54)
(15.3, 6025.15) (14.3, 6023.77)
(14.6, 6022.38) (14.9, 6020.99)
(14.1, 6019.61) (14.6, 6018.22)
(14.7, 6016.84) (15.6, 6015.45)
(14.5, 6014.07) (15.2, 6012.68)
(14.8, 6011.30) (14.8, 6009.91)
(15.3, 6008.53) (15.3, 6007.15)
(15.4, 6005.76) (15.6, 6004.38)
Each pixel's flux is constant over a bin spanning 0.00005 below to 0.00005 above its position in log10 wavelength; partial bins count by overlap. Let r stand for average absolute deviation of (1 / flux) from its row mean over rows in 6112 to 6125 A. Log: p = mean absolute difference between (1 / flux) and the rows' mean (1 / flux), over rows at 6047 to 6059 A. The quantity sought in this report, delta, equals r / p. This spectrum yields 1.2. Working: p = 0.0025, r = 0.0029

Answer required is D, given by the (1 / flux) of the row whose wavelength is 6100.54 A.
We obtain 0.0654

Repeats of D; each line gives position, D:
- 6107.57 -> 0.0658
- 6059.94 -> 0.0658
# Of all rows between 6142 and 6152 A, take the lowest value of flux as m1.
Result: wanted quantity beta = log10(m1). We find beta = 1.12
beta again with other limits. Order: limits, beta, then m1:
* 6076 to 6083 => 1.18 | 15.2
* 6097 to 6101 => 1.18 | 15.3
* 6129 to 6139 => 1.16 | 14.6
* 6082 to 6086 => 1.18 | 15.2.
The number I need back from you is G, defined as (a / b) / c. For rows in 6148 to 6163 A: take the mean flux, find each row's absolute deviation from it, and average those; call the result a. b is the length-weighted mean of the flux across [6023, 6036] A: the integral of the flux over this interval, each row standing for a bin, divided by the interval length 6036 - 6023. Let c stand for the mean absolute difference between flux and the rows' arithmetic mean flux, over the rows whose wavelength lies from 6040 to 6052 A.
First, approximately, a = 0.75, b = 15.2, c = 0.5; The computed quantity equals 0.10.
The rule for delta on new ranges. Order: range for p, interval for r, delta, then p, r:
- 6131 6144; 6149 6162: 1.0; 0.0034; 0.0032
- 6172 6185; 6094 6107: 0.8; 0.0022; 0.0017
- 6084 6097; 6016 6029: 0.5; 0.0031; 0.0015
